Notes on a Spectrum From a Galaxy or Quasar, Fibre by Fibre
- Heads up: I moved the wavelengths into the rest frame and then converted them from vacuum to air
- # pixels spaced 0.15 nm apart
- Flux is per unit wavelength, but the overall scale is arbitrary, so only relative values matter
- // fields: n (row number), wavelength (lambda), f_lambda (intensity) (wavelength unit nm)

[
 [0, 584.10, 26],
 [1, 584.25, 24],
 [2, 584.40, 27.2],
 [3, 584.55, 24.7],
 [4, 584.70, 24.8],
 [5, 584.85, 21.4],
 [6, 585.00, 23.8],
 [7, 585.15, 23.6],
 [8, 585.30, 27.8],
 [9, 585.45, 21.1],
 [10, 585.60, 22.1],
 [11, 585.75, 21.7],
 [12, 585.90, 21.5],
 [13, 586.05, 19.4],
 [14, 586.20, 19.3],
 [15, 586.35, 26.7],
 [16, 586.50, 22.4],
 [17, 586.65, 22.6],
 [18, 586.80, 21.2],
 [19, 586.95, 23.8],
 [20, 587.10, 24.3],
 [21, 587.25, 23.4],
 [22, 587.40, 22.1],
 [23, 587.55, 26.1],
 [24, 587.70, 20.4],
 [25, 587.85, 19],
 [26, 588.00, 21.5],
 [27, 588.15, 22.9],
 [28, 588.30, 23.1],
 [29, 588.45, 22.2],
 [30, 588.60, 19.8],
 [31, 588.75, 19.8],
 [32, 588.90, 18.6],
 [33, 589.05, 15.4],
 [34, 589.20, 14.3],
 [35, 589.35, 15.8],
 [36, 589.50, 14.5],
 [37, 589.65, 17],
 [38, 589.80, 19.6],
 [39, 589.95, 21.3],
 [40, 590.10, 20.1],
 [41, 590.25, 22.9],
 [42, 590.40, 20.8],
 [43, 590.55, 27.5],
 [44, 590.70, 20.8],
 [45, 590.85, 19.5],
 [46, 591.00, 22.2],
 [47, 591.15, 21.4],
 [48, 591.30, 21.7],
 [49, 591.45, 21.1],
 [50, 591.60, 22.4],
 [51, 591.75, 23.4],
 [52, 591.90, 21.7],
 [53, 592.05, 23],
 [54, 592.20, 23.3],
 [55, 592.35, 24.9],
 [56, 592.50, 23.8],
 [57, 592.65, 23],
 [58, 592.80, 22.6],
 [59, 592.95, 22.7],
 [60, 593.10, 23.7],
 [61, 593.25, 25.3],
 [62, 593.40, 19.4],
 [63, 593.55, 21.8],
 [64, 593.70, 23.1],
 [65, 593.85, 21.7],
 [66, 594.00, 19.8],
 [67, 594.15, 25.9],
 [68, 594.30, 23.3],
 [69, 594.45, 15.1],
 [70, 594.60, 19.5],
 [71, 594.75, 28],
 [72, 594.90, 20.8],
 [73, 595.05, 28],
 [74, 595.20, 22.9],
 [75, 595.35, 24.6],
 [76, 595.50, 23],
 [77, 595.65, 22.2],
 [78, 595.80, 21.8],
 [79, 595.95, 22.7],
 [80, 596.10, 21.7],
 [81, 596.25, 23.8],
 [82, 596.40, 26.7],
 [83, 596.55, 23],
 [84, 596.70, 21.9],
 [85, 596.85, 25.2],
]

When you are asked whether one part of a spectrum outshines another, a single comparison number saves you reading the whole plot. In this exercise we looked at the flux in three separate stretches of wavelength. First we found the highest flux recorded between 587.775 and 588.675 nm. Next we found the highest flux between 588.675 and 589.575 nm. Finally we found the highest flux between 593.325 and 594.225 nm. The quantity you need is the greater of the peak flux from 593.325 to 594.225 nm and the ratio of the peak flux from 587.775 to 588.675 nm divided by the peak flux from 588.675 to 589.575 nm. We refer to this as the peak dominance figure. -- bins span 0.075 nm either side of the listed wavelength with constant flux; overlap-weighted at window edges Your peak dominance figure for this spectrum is 25.9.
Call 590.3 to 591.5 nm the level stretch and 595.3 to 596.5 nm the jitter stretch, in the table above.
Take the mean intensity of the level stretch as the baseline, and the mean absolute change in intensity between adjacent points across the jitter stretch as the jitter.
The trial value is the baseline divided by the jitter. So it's 16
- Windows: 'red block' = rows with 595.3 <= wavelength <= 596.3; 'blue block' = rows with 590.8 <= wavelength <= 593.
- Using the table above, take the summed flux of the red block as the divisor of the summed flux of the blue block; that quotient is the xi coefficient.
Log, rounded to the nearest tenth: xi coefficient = 2.1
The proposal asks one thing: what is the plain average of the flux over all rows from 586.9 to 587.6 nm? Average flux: 23.9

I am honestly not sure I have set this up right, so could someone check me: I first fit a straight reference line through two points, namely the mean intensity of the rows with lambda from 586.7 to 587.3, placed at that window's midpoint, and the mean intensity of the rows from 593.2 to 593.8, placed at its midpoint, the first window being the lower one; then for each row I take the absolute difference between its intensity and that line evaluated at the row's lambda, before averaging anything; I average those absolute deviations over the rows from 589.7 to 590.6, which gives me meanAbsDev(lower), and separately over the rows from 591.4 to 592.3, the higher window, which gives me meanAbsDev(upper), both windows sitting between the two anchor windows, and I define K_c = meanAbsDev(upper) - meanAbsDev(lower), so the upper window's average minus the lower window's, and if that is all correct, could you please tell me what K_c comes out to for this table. -1.6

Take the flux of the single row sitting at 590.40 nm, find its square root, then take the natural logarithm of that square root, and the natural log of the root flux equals 1.52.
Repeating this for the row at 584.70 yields 1.61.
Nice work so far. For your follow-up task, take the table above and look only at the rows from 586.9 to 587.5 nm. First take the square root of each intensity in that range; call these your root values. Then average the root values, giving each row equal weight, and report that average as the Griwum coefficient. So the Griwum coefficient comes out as 4.8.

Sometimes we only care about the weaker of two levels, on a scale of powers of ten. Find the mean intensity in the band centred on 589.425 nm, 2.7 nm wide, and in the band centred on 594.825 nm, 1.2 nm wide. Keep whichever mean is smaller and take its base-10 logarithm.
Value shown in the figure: 1.30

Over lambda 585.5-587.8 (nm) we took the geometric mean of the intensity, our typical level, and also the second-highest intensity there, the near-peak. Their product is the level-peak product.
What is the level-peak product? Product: 584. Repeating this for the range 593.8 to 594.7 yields 480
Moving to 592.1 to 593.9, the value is 570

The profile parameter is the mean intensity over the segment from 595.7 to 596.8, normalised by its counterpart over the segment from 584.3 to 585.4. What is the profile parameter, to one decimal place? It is 0.9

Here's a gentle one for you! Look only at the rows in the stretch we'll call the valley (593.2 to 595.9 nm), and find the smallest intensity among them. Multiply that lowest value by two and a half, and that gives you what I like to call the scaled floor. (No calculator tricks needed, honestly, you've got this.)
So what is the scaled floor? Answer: 38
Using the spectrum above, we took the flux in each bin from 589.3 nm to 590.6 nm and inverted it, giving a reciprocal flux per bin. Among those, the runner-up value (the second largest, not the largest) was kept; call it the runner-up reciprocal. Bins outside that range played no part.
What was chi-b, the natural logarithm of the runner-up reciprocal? -2.76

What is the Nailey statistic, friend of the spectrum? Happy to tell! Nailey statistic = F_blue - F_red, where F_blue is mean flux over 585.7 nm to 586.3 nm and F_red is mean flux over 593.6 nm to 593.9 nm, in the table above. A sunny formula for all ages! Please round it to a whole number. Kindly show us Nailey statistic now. -2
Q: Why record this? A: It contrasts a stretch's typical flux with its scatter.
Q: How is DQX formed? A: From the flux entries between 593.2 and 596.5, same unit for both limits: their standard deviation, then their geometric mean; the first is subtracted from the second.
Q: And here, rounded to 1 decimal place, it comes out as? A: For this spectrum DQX 19.6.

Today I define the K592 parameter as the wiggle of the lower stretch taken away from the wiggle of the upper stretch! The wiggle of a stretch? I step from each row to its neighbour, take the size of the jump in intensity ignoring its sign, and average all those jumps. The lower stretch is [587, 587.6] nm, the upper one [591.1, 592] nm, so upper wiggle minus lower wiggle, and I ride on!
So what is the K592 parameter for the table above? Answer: -1.1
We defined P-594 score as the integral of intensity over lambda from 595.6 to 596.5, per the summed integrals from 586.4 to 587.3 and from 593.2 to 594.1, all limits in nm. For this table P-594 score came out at 0.52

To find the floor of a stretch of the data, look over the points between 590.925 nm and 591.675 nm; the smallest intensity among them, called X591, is 21.1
